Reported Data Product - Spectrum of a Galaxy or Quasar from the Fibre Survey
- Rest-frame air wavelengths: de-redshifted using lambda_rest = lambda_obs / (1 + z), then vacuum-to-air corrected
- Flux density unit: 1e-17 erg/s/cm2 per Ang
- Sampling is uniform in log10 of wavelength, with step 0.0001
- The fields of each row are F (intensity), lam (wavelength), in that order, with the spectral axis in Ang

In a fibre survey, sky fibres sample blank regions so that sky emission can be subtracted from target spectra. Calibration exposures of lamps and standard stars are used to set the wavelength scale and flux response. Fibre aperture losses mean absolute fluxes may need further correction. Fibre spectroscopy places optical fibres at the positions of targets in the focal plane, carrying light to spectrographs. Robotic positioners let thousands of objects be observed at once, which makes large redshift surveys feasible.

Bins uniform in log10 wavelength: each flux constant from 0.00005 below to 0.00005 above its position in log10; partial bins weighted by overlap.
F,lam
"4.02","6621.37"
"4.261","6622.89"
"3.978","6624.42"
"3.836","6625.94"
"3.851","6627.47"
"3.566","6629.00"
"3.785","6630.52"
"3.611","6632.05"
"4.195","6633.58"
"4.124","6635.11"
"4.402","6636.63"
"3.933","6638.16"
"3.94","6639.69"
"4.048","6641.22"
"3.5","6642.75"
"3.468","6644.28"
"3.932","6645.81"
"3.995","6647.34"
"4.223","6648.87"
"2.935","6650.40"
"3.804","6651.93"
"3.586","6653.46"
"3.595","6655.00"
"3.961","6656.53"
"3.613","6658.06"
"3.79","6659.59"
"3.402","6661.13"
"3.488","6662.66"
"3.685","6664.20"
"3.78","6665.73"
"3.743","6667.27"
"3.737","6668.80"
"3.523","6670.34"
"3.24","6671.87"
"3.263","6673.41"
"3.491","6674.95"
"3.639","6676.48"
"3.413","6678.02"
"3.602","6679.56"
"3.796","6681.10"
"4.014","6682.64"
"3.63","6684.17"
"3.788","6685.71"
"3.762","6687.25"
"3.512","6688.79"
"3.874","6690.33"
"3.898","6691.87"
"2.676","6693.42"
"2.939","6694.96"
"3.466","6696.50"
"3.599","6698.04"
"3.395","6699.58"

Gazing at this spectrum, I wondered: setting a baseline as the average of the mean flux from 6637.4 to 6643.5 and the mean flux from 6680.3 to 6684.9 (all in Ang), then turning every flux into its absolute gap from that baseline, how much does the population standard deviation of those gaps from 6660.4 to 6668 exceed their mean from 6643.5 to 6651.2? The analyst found -0.23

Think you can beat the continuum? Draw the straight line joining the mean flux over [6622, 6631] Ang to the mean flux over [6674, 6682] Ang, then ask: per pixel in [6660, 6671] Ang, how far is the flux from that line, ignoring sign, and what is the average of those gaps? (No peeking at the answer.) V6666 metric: 0.13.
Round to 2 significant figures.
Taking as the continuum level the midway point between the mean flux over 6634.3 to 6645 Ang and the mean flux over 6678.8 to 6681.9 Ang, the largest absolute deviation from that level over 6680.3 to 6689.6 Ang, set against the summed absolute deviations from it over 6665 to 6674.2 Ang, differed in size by 1.3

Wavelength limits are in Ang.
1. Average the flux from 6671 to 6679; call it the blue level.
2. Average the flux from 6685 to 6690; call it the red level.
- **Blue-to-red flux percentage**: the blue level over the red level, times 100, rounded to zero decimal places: 92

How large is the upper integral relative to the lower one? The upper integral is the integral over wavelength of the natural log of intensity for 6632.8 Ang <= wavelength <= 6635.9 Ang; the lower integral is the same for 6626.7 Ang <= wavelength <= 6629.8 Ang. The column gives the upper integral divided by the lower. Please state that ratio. 1.09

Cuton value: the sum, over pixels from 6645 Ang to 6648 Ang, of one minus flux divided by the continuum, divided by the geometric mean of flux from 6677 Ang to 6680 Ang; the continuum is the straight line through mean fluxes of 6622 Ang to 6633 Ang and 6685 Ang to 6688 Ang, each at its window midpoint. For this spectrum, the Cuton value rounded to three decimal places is -0.021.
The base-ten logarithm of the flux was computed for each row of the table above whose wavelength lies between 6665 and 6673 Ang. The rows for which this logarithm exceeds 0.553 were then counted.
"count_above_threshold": 3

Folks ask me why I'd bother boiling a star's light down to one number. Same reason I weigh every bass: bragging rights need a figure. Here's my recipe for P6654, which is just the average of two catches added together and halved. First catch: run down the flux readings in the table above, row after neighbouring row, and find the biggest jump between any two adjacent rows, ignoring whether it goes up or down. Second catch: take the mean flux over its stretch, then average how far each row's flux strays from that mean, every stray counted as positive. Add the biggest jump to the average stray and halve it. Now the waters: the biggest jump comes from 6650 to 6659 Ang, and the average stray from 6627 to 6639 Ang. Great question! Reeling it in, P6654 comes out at 0.5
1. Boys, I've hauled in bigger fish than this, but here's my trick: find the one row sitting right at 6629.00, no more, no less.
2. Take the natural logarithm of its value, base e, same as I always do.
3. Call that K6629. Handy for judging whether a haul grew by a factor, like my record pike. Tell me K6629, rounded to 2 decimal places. 1.27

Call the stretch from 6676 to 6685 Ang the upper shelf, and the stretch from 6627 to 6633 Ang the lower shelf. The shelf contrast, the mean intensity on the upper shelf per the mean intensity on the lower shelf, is 0.99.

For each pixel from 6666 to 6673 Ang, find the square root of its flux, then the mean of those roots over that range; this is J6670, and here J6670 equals 1.89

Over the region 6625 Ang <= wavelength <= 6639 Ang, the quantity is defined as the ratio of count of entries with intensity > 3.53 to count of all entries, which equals 1.00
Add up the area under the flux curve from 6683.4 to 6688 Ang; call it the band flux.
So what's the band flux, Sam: 17.2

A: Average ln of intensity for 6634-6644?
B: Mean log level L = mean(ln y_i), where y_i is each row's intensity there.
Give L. 1.38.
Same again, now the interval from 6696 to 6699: 1.26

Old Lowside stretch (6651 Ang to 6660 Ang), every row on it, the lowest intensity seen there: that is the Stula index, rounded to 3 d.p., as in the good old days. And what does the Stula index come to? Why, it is 3.586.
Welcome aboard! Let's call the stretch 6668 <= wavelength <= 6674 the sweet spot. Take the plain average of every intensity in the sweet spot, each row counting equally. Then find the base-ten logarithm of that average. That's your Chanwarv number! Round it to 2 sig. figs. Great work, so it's 0.54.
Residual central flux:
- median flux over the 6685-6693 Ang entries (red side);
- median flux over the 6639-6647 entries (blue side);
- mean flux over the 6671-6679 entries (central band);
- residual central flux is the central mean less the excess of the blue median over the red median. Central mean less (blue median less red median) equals 3.3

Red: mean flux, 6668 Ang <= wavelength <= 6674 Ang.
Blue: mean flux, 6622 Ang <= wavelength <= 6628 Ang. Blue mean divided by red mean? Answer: 1.16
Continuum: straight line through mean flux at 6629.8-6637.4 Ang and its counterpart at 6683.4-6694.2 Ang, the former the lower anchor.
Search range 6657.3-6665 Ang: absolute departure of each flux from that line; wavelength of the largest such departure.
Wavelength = 6661.13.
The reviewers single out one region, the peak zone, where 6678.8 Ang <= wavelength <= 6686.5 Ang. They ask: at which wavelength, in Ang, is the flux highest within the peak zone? 6682.64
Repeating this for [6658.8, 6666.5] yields 6659.59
